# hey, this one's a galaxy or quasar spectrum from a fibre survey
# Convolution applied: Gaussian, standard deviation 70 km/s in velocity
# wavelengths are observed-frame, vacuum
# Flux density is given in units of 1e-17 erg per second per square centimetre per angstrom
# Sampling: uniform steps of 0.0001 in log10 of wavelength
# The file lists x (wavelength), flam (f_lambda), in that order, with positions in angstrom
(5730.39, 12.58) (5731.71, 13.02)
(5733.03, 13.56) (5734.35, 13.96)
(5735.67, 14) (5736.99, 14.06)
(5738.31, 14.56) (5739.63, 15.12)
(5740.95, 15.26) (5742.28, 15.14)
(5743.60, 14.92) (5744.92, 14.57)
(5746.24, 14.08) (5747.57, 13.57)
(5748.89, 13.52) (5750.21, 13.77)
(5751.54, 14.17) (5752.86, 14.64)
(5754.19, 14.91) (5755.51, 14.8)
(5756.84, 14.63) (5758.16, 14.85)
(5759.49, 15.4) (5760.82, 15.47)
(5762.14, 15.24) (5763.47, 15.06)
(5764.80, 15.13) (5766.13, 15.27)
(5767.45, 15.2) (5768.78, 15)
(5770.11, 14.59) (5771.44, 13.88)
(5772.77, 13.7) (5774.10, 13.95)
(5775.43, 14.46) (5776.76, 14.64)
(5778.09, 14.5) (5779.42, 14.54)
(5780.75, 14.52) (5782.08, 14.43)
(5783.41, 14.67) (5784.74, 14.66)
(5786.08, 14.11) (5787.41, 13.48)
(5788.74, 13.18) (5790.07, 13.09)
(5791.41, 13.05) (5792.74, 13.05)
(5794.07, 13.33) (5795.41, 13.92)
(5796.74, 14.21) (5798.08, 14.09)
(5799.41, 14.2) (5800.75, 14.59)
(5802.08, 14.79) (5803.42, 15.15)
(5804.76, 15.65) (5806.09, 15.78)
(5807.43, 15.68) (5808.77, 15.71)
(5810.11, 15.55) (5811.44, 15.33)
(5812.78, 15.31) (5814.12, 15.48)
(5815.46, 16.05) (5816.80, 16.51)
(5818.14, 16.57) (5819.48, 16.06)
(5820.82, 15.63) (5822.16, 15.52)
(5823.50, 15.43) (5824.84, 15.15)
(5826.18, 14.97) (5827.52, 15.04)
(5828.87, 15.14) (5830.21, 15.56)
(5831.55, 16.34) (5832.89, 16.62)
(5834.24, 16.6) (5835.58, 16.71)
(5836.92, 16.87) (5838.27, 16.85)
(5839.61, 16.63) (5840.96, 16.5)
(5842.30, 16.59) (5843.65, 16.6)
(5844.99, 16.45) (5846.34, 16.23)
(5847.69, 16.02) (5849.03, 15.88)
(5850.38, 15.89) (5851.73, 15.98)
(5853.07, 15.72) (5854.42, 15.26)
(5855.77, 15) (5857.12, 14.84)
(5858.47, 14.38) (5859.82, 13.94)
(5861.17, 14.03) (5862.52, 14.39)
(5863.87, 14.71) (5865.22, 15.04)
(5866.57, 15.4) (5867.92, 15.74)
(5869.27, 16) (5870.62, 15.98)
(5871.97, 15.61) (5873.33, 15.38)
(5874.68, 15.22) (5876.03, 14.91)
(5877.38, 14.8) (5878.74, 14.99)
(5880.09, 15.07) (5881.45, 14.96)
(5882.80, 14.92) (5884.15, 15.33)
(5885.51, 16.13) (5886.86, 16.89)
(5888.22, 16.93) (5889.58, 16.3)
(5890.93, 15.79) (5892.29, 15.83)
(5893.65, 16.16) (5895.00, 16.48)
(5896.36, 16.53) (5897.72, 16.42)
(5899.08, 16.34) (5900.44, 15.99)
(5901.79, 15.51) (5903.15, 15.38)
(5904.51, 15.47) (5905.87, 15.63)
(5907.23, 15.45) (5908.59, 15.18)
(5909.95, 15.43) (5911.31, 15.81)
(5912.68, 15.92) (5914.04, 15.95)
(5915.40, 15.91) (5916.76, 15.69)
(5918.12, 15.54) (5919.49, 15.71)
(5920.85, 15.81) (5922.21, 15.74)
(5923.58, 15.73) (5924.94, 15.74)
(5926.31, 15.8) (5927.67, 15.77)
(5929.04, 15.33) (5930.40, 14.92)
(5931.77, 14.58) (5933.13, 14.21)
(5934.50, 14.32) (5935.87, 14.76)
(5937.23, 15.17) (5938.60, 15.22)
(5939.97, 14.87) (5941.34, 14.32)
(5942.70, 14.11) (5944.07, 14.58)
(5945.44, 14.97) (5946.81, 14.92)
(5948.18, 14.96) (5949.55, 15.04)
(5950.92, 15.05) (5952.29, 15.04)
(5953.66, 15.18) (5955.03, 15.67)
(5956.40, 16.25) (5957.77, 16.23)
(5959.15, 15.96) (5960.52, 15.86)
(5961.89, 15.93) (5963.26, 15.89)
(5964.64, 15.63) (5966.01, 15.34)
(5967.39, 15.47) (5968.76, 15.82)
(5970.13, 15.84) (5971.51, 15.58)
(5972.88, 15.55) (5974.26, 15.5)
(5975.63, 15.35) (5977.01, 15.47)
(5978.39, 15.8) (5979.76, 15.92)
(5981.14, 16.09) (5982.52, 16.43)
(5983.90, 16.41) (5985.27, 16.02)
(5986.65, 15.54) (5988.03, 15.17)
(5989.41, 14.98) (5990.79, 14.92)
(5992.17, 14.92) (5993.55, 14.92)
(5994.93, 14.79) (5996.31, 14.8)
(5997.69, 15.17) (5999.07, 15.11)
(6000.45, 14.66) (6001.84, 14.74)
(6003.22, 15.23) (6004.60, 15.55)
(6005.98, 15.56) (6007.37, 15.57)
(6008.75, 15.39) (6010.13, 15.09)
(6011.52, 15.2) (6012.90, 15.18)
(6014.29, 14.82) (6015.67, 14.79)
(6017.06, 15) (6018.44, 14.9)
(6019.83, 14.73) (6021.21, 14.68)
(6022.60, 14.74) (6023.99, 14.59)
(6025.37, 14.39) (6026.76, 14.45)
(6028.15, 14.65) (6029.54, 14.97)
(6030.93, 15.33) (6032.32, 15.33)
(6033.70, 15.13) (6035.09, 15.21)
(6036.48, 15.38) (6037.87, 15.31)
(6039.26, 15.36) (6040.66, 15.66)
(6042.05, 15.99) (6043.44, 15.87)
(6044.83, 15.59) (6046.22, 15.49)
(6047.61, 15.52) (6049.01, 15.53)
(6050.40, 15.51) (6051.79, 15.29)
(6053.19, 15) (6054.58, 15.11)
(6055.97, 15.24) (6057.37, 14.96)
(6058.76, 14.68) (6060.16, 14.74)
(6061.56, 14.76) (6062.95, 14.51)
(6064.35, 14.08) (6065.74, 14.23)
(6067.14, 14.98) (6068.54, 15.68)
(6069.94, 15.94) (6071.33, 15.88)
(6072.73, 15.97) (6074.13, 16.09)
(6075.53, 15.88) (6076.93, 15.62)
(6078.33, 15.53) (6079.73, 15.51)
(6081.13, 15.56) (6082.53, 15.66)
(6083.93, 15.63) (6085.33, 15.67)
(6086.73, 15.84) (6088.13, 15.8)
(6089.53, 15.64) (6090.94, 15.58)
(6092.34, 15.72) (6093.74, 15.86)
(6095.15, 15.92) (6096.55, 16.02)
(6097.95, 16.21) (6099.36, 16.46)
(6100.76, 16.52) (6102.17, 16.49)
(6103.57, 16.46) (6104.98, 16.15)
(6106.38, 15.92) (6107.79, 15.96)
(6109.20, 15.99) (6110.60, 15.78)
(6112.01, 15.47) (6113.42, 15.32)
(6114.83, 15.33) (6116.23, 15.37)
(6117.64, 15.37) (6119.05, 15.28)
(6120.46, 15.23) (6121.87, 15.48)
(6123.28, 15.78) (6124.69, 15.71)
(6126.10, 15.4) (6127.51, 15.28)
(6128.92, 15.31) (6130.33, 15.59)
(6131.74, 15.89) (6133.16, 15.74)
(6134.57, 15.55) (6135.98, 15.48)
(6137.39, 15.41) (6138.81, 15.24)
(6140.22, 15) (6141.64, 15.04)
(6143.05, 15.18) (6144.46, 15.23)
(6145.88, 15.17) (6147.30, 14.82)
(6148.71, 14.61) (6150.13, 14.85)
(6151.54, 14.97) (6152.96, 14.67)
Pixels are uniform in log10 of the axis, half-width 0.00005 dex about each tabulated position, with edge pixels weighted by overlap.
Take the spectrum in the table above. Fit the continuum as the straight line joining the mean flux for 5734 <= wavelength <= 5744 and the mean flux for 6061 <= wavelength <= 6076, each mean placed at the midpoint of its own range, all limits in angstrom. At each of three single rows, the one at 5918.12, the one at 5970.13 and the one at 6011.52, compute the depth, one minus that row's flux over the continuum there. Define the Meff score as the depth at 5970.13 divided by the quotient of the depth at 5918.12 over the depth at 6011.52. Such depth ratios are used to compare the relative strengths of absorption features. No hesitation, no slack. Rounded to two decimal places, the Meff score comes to 0.00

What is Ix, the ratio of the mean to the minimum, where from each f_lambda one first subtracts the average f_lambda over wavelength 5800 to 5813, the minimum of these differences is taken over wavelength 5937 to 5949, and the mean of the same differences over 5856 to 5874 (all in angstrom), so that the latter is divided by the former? 0.3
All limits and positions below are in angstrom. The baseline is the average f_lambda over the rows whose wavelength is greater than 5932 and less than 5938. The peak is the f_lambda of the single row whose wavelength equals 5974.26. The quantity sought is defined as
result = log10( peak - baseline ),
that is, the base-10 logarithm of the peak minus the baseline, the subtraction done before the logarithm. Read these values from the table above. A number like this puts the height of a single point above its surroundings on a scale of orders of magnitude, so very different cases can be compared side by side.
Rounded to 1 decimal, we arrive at -0.1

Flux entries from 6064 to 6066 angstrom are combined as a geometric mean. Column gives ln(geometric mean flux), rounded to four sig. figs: 2.650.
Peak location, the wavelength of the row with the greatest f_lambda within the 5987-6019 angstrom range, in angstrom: 6007.37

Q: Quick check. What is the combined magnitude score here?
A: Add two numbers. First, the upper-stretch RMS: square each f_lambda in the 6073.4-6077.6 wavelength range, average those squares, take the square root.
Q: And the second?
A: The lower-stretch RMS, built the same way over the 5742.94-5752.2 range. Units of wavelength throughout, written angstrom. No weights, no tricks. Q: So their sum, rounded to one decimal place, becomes 30.0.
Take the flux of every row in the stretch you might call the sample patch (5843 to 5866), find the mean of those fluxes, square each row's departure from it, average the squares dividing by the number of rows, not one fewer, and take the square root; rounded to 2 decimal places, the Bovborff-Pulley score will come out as 0.83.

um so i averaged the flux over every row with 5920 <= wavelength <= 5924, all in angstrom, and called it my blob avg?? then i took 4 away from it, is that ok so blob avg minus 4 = 11.8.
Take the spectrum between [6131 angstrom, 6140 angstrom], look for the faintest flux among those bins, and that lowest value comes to 15.24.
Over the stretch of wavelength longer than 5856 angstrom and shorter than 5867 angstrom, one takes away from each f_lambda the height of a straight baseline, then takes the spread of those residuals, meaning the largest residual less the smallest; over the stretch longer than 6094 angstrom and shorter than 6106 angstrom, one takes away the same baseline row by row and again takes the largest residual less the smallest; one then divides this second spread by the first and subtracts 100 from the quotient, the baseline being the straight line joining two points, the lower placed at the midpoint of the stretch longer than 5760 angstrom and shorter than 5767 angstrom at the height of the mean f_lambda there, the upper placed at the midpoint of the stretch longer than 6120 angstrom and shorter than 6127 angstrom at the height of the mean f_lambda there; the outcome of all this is -99.6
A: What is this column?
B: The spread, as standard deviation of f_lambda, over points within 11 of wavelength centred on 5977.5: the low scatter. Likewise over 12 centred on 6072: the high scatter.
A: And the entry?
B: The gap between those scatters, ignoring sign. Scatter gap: 0.02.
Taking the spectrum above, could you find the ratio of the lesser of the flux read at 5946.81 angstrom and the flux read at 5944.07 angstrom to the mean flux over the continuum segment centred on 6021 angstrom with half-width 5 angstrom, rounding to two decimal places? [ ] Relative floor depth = 0.99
